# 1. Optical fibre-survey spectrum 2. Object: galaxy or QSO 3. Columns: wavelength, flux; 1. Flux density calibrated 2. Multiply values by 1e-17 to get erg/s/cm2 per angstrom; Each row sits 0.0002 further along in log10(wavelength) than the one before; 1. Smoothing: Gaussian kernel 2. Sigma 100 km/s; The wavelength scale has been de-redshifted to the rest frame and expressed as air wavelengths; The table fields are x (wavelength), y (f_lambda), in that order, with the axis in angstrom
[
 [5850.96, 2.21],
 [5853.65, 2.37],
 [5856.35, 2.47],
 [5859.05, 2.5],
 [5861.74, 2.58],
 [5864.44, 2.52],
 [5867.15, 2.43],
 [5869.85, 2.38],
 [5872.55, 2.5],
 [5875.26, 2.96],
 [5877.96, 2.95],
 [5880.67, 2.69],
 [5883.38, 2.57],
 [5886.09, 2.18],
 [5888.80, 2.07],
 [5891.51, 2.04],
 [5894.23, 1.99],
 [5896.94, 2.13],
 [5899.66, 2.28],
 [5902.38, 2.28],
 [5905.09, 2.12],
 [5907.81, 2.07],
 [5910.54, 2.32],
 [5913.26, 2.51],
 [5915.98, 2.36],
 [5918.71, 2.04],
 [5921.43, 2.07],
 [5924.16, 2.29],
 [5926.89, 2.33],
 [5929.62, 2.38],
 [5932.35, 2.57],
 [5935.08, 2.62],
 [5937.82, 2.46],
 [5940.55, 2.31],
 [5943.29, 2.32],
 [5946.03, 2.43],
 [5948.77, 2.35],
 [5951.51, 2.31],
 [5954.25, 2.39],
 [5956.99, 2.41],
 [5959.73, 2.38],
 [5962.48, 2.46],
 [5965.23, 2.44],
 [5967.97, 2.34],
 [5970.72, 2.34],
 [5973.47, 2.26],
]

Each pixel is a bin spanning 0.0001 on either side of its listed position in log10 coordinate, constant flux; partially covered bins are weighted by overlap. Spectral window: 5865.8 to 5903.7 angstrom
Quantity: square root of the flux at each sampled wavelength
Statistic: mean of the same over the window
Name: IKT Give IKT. 1.54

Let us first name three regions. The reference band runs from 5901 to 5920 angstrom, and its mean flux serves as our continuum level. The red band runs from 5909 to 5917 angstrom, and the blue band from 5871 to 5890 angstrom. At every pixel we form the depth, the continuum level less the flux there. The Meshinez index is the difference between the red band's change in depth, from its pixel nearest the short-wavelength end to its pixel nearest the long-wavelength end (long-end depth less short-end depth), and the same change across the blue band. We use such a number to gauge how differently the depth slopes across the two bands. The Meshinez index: -0.5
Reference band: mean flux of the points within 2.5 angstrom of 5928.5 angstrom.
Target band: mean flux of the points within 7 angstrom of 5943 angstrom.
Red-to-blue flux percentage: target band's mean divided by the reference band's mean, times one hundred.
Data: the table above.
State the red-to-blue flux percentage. 101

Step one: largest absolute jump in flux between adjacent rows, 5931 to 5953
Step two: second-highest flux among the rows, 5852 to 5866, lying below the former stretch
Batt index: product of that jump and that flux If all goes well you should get 0.4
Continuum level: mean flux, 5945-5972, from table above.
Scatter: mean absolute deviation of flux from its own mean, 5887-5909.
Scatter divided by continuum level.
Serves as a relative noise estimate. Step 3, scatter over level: 0.034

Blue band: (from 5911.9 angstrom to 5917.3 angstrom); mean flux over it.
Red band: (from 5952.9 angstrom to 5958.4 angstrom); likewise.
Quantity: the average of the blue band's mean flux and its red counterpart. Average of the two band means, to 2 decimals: 2.42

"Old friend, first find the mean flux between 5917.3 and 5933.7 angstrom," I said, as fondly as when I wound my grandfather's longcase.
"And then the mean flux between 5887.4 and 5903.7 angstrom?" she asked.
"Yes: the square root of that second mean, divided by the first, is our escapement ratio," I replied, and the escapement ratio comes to 0.640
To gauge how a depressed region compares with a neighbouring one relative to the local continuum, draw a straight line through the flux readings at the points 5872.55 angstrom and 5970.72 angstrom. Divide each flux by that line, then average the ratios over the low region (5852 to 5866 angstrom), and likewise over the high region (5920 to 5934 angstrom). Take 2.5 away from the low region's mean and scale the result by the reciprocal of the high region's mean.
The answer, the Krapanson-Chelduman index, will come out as -1.57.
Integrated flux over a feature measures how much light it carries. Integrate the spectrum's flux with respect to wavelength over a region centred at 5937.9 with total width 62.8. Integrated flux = 148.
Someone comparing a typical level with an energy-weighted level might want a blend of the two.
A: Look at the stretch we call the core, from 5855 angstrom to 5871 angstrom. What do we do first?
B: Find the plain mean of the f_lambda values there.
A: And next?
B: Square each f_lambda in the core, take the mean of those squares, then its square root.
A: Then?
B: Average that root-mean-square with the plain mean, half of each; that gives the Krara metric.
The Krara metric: 2.48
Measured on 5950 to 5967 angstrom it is 2.40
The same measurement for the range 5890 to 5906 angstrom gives 2.14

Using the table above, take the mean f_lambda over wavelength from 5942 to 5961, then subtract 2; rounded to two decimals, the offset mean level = 0.37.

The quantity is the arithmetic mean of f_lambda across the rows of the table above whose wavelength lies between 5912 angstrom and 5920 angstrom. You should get 2.30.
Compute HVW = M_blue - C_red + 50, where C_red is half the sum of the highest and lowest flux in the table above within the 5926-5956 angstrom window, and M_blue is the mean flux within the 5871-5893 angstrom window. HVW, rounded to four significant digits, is 50.03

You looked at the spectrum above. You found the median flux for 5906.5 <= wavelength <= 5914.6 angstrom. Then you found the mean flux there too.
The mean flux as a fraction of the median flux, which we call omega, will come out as 0.99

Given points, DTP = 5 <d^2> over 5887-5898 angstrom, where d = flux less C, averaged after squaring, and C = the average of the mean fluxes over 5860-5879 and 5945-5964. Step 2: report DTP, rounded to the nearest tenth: 1.0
